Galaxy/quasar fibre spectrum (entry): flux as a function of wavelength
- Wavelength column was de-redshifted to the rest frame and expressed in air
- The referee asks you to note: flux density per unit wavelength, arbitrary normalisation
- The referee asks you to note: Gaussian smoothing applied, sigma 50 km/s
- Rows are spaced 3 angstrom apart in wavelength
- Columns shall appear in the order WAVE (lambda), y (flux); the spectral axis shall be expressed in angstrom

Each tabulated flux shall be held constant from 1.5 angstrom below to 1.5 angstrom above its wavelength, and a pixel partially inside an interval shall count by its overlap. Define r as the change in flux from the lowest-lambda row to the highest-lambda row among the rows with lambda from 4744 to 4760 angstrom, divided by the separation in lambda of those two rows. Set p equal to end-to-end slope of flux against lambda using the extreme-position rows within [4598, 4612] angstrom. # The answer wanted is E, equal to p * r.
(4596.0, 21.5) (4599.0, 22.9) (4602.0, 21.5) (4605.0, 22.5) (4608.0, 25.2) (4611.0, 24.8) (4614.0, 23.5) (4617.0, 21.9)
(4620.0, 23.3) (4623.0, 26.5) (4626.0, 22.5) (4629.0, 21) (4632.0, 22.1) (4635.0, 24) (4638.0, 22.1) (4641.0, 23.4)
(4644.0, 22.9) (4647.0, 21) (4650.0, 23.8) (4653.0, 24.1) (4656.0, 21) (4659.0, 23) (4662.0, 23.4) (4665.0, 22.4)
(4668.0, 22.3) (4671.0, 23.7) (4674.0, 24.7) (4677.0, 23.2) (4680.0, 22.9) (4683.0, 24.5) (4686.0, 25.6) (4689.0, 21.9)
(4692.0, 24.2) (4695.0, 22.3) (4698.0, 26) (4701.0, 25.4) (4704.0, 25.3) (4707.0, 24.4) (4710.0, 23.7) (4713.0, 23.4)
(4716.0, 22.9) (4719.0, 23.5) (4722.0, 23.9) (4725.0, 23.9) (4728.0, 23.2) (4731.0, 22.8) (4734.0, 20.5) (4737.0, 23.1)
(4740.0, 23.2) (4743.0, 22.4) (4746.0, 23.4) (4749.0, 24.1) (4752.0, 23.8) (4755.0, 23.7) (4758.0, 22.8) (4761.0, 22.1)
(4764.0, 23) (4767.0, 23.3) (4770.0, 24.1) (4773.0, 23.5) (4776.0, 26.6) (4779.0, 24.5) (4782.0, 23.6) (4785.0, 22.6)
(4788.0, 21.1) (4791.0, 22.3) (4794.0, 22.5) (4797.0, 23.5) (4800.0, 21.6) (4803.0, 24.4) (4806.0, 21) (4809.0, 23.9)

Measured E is -0.008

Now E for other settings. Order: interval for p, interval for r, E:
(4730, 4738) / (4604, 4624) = 0.011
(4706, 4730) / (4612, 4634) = 0.004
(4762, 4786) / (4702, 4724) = 0.001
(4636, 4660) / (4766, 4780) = 0.004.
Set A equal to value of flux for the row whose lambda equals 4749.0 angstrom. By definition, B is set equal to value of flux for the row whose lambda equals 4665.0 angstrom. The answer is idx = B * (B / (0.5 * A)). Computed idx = 42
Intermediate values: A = 24.1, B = 22.4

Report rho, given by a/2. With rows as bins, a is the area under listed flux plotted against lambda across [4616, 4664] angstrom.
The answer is 549.1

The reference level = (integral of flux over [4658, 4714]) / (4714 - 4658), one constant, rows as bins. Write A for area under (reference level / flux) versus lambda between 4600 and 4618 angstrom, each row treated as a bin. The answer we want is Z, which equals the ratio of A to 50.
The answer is 0.370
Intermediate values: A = 18.5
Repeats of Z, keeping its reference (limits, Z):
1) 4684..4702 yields 0.356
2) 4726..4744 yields 0.381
